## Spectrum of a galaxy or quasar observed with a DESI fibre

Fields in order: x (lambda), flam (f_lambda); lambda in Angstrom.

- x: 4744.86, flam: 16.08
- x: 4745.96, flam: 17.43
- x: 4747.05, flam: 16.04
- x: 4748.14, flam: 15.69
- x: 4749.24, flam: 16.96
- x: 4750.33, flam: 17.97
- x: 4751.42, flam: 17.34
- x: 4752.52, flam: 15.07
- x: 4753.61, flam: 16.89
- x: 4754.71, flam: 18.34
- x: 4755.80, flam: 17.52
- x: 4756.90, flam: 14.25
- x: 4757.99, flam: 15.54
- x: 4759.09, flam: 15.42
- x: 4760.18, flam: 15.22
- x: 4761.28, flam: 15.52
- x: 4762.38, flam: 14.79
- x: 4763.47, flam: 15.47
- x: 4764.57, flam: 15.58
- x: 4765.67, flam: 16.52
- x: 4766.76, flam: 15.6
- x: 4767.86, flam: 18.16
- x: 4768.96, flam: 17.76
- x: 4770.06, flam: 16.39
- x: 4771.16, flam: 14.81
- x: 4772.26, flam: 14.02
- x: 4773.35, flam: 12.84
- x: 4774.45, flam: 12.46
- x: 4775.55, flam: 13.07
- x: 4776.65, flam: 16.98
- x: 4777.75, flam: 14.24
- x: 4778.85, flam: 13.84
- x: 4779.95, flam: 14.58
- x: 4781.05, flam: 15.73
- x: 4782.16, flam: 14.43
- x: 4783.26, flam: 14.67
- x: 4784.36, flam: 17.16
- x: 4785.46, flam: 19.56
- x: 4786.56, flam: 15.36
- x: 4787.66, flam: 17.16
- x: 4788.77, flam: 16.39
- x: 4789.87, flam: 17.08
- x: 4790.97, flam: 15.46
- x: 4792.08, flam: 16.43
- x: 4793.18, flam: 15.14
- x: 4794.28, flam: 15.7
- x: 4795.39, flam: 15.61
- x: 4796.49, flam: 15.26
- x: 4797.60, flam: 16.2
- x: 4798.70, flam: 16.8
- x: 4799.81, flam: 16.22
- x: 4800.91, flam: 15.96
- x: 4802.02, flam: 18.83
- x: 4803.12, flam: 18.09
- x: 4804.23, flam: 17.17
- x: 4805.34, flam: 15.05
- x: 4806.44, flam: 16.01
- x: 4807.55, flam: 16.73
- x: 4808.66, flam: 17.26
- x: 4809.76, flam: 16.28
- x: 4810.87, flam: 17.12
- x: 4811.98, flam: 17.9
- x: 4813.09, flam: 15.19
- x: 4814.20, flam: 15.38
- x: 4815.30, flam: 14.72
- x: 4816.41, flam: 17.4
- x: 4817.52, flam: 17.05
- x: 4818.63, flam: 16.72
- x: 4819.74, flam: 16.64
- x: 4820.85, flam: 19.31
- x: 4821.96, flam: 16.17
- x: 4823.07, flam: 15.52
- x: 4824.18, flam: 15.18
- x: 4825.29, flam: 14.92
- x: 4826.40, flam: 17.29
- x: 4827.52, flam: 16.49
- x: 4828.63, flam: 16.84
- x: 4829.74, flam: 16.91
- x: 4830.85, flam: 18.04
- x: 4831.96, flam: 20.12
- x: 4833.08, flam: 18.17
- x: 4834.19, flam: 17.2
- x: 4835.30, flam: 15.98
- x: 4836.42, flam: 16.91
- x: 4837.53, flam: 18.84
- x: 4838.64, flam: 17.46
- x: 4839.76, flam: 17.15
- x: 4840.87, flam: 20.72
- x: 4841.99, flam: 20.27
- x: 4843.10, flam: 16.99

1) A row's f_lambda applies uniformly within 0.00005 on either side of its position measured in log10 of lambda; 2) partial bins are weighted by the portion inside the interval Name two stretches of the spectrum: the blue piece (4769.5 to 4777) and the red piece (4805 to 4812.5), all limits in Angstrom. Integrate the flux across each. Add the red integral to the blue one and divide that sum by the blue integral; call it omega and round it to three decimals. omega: 2.165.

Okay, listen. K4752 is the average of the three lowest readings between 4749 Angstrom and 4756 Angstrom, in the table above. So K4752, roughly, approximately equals 16.3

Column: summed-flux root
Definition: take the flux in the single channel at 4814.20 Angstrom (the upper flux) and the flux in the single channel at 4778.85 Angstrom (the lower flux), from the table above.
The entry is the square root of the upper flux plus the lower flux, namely 5.41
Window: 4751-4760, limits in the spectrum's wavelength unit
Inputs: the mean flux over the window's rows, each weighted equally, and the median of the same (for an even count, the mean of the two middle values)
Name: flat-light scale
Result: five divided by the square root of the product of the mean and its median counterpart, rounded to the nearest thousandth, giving 0.308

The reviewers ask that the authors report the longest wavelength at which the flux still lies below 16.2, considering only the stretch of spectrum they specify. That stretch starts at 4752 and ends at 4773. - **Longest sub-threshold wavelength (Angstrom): 4772.26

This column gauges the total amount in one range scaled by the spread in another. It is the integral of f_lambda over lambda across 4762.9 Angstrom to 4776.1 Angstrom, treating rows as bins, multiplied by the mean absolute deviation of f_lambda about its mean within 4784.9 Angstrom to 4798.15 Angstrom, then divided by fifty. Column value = 3.5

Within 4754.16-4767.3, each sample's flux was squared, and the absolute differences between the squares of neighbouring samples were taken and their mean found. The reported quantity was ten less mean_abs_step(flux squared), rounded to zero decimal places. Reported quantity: -17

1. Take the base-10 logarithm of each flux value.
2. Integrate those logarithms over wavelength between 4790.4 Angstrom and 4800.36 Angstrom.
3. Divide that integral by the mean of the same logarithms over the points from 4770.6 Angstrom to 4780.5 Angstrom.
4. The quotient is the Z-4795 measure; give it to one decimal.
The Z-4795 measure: 10.4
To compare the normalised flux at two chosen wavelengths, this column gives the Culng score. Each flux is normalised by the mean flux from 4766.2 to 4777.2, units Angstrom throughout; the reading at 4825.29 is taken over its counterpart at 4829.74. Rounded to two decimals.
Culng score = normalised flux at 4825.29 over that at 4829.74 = 0.88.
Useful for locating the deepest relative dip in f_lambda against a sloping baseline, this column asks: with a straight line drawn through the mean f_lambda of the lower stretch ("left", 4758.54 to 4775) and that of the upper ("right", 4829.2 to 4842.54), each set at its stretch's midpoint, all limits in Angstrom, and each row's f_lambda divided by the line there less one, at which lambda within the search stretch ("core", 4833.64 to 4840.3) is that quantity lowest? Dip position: 4835.30 Angstrom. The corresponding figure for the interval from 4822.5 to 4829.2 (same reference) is 4825.29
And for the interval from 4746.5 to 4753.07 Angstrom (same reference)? 4752.52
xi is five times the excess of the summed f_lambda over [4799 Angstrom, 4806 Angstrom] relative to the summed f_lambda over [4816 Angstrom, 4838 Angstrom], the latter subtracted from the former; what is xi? -1202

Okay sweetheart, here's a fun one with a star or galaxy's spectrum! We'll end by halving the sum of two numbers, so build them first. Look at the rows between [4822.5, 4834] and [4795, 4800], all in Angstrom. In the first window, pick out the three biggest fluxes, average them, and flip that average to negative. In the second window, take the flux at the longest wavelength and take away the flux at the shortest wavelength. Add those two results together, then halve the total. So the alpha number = -9.1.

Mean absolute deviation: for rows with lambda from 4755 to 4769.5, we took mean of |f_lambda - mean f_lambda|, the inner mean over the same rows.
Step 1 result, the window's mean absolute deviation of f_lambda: 0.95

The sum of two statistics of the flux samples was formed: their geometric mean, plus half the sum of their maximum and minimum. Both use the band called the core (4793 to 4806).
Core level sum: 33.2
